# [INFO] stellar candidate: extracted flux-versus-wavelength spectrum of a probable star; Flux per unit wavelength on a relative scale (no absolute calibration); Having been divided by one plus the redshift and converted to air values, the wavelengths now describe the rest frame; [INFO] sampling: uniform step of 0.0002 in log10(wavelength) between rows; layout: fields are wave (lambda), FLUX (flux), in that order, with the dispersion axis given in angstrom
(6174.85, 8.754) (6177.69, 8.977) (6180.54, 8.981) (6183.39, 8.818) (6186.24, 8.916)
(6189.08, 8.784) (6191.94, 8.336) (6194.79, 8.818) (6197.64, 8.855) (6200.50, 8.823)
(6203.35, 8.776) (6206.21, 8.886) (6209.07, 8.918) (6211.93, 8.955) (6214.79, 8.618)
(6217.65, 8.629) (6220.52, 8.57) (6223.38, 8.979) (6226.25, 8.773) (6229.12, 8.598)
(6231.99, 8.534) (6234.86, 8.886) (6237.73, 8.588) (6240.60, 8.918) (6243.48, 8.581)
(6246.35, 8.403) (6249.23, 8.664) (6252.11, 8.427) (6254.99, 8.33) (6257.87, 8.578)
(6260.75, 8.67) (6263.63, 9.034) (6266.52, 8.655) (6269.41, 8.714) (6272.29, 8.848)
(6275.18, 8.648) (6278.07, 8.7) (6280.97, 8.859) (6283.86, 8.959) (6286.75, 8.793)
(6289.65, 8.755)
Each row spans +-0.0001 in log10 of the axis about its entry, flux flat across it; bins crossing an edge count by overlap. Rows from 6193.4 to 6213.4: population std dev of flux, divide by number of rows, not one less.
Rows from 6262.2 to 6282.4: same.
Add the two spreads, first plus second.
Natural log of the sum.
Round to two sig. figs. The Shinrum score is -1.7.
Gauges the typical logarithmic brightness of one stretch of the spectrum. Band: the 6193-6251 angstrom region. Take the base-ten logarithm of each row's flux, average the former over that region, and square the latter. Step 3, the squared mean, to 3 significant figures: 0.886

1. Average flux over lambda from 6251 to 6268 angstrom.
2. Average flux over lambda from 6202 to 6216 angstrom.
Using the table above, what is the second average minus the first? 0.21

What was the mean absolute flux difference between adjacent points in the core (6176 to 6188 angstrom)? 0.088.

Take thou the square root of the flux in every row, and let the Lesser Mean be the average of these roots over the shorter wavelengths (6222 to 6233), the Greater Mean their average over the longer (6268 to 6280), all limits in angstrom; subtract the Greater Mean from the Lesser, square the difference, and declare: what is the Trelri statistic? 0.0000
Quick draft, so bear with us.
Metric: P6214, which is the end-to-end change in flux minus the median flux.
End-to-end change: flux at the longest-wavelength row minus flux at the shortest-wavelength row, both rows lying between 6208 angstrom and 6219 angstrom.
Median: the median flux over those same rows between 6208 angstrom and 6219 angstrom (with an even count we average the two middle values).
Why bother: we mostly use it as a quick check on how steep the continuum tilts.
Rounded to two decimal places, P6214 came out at -9.06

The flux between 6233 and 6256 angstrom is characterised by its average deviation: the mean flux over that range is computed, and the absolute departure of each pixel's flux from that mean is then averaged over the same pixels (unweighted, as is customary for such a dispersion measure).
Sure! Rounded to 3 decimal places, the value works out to 0.167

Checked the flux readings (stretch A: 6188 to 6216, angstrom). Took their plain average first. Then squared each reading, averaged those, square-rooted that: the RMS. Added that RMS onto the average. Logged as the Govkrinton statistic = 17.6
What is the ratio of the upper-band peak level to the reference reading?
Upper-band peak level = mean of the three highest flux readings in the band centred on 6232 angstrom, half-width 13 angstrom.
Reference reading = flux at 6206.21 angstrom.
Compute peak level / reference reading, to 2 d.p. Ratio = 1.00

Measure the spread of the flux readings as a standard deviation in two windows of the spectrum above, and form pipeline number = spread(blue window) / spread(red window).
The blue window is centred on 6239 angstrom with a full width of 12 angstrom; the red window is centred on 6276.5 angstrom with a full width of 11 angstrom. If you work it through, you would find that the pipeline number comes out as 1.7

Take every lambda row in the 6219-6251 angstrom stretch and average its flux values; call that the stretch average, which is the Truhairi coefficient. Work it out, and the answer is 8.68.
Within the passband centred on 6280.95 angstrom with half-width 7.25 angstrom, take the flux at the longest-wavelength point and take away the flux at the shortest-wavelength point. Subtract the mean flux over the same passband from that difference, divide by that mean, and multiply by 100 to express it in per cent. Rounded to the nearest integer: -98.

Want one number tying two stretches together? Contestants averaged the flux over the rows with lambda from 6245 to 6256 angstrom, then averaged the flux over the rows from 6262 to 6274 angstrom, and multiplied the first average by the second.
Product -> 74.5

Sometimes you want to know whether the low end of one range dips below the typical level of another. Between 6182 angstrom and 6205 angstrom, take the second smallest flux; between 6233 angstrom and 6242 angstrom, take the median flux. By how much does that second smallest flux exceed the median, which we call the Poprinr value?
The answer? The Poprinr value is -0.11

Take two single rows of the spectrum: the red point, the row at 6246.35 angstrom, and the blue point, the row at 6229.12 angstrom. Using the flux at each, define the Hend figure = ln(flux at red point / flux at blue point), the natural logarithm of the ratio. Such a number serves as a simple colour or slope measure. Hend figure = -0.02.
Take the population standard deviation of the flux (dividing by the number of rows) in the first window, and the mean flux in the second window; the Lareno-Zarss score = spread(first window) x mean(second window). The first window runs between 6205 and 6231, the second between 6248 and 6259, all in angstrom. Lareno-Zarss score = 1.35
